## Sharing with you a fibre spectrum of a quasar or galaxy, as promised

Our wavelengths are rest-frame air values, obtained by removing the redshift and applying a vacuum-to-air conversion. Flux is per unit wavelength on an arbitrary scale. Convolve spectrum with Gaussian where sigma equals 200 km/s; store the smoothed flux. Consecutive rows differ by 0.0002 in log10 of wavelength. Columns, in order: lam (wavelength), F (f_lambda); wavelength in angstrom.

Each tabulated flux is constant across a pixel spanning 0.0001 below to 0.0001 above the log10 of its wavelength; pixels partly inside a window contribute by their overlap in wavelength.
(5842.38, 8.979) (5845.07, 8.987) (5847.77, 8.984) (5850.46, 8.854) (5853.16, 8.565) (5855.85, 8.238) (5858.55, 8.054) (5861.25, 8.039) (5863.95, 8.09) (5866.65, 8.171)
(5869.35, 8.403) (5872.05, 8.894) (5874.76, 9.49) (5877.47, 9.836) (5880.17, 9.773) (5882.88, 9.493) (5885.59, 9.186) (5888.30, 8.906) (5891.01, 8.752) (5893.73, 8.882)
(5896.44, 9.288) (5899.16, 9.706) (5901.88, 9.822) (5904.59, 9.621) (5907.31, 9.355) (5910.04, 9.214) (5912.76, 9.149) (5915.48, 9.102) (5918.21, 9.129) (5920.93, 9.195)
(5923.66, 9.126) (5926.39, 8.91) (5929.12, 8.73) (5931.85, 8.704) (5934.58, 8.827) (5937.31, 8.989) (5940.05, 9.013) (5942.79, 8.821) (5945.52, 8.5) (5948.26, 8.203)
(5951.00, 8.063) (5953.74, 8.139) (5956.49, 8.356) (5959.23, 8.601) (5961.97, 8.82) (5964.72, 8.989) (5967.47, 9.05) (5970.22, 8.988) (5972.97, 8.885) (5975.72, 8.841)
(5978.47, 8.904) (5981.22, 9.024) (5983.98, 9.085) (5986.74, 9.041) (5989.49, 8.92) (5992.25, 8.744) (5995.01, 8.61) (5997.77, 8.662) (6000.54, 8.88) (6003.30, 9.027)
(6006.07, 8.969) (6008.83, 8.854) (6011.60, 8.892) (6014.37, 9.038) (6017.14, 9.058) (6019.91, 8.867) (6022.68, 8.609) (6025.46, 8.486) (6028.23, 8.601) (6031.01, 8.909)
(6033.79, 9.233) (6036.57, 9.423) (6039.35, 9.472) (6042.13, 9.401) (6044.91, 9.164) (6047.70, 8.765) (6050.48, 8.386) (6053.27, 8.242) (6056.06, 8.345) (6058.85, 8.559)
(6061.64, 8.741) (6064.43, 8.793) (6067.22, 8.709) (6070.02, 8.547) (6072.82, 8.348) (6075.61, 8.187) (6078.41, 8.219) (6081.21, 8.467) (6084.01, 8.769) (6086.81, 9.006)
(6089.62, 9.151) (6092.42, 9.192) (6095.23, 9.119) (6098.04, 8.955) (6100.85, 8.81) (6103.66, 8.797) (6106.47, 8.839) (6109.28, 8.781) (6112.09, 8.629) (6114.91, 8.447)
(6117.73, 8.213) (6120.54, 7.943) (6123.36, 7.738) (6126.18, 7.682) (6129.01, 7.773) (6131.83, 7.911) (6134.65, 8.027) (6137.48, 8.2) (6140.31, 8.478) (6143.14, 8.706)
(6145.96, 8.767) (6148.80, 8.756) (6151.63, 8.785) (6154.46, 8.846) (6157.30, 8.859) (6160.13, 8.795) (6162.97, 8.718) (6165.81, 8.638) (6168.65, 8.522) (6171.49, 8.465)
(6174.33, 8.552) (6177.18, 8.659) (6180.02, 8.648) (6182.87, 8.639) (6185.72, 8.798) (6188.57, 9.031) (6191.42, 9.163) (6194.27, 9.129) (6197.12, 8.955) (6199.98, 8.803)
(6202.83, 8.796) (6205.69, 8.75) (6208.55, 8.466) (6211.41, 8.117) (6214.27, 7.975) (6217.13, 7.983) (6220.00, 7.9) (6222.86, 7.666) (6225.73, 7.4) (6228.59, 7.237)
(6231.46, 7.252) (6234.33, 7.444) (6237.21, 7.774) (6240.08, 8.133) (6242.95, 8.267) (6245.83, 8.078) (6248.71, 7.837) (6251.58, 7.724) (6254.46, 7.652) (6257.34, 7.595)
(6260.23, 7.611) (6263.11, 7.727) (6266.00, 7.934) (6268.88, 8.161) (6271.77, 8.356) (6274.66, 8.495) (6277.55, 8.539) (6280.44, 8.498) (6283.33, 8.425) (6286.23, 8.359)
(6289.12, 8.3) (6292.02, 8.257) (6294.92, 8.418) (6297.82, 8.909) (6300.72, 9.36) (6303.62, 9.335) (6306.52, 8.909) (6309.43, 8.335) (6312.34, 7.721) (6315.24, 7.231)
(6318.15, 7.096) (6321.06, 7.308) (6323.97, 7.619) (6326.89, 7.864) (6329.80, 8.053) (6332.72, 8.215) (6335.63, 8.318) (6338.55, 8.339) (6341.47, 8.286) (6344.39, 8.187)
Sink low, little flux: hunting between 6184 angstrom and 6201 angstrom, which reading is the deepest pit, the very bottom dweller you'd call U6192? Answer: 8.798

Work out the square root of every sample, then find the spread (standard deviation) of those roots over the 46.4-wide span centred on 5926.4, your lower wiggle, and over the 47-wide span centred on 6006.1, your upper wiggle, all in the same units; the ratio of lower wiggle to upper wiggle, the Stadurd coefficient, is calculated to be 1.7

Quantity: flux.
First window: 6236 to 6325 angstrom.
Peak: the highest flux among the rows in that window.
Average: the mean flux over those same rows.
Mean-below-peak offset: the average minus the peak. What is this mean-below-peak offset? -1.23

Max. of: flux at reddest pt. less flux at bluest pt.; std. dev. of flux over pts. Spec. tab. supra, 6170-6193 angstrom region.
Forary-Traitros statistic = 0.70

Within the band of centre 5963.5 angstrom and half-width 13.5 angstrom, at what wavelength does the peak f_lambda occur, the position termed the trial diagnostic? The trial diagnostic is 5967.47 angstrom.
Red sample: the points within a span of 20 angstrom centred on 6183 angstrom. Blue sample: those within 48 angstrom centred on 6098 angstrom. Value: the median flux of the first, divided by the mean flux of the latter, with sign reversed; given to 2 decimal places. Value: -1.00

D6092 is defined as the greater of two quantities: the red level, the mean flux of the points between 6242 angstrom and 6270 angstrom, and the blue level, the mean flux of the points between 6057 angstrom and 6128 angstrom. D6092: 8.6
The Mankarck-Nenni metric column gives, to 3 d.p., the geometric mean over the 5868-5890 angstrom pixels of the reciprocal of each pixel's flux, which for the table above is 0.108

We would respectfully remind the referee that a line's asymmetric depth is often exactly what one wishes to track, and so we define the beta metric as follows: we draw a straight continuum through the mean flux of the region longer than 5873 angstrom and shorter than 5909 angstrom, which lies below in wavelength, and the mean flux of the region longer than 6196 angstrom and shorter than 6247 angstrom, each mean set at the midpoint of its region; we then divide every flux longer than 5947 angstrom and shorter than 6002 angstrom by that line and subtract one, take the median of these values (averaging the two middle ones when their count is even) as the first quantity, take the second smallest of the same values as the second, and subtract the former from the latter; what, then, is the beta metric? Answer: -0.09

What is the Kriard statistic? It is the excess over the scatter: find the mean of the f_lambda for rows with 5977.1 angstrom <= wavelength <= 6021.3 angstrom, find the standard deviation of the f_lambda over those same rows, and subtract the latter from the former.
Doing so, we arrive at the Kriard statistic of 8.8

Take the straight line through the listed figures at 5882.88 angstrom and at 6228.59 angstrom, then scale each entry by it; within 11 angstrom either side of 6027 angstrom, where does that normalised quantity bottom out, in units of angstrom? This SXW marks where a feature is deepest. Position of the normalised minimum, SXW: 6025.46 angstrom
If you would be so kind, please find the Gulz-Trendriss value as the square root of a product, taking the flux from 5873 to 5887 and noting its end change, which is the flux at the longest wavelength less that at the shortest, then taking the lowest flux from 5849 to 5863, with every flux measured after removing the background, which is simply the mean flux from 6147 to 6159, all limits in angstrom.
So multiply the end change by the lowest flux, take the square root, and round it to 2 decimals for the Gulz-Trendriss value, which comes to 0.48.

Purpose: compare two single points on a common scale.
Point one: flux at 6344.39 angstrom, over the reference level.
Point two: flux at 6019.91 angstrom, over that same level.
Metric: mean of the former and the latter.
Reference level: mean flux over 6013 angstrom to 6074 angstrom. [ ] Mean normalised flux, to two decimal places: 0.97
